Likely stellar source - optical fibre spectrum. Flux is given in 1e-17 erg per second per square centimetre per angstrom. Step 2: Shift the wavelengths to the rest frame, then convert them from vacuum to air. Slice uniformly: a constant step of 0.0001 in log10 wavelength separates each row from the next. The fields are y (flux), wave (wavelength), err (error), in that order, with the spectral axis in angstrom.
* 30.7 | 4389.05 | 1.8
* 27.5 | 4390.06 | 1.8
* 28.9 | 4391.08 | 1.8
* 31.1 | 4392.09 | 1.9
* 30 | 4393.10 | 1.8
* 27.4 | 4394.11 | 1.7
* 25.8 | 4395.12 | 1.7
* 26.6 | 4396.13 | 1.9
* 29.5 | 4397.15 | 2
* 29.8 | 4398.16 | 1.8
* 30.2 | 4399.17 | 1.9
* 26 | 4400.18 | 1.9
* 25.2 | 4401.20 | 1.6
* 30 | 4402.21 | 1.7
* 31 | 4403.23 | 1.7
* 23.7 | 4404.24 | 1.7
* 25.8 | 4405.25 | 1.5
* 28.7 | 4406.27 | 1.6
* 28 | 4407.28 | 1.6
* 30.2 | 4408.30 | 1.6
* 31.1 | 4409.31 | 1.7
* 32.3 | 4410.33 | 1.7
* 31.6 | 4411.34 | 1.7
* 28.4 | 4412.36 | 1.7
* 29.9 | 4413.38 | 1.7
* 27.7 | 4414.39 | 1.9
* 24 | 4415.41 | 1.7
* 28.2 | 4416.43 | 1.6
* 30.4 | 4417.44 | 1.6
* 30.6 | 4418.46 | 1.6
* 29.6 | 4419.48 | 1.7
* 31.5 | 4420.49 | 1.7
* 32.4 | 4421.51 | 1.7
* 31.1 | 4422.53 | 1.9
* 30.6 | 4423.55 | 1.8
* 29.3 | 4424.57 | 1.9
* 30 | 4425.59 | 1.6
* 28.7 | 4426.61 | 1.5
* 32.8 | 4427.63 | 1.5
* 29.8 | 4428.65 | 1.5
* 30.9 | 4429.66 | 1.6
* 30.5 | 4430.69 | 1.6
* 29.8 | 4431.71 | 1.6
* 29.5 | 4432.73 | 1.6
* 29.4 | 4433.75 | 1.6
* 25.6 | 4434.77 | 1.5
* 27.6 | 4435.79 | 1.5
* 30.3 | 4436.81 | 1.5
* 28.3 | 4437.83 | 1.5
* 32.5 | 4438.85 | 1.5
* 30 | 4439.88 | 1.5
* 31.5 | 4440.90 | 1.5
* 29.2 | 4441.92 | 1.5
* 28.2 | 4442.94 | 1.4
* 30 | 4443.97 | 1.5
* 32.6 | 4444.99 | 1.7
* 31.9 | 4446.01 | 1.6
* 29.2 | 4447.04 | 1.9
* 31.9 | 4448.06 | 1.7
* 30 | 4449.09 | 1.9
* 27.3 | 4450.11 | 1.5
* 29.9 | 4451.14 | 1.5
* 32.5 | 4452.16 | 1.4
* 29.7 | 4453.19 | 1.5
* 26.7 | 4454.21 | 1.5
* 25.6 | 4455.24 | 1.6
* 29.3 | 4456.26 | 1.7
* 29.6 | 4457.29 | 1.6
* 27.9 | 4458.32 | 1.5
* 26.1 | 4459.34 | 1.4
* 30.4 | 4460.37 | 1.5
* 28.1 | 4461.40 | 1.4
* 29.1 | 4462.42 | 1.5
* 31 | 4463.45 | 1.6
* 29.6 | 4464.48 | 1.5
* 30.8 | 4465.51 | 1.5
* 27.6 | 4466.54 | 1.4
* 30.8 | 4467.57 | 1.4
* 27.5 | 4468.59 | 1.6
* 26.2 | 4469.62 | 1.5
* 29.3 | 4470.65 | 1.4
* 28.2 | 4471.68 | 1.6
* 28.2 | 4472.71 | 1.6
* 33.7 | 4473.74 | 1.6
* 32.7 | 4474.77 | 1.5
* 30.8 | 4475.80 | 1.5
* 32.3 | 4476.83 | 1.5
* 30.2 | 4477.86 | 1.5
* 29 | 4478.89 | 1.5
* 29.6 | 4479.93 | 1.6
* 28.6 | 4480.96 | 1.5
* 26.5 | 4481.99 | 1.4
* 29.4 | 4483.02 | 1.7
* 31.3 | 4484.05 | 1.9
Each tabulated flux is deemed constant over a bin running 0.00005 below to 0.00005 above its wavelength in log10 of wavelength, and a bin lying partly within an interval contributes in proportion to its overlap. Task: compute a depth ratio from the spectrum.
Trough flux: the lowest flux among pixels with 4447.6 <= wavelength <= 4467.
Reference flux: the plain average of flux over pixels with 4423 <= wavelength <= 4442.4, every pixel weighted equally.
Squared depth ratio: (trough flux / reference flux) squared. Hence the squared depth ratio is 0.738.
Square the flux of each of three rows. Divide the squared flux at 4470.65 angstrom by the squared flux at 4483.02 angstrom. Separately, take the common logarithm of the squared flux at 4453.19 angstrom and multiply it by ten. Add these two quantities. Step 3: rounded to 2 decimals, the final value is 30.45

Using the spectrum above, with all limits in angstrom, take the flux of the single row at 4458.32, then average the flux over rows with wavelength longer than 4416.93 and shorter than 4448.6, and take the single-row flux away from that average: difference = 2.3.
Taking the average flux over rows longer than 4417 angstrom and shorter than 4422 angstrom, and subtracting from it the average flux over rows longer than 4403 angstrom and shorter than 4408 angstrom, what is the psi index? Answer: 3.5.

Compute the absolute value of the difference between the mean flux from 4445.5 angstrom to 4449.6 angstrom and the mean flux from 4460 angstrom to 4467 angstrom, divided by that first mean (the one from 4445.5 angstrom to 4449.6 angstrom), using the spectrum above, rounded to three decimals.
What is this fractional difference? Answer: 0.040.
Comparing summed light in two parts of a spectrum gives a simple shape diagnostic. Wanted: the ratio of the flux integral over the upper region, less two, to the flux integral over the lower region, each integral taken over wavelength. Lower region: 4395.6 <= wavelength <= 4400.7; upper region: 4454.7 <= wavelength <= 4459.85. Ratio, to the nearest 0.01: 0.97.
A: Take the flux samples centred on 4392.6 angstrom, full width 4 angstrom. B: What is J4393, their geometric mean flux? 29.3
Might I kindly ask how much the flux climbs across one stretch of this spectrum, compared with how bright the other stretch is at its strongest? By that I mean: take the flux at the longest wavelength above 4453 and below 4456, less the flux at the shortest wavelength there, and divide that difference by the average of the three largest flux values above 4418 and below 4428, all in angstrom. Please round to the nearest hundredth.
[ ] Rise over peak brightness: -0.13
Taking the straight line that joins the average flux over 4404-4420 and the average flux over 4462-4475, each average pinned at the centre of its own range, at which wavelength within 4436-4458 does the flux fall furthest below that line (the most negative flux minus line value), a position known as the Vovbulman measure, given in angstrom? 4455.24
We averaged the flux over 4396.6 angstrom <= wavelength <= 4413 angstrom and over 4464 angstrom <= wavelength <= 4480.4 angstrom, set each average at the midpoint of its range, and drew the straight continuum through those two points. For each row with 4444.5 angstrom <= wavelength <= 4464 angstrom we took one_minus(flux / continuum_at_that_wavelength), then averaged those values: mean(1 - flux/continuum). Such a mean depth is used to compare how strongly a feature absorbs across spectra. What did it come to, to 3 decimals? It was 0.004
